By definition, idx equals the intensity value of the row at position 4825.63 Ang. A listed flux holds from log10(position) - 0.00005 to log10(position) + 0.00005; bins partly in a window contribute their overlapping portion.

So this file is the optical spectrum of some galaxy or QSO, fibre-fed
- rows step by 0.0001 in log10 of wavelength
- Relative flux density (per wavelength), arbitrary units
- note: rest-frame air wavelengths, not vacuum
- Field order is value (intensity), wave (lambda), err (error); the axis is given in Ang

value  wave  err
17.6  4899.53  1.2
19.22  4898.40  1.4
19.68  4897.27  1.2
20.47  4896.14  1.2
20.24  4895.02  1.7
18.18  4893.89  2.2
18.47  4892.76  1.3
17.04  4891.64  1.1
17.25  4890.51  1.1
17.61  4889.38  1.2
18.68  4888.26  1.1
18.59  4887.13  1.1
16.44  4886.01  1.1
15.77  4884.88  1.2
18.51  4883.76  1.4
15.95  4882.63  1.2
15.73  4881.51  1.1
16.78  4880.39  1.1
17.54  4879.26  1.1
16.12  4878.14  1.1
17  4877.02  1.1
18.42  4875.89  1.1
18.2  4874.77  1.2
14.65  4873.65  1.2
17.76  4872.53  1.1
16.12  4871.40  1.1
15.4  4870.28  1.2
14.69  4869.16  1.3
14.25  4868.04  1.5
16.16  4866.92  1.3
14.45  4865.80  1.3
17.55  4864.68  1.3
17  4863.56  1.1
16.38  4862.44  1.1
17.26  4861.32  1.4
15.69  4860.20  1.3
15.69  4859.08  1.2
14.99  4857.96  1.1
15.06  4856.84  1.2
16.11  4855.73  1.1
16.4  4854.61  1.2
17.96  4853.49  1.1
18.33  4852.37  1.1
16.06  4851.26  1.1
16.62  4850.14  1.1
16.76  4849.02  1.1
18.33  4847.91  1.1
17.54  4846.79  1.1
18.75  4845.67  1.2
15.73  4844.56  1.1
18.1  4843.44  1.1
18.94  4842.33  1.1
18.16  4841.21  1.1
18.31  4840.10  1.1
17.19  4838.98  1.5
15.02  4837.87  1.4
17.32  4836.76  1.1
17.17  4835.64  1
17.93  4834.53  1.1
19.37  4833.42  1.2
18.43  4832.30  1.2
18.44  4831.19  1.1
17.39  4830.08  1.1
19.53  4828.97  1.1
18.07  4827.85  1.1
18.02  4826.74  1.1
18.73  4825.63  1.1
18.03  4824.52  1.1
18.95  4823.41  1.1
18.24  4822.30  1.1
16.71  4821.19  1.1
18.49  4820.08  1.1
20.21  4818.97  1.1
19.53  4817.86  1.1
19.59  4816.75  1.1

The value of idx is 18.73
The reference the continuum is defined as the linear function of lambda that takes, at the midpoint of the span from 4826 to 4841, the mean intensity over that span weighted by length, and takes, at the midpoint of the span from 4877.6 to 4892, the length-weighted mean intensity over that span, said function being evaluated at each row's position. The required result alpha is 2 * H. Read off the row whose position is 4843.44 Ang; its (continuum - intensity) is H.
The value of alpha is -0.8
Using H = -0.4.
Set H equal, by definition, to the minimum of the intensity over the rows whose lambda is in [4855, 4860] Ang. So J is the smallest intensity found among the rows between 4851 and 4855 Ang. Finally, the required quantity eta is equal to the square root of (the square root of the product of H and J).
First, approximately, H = 14.99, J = 16.06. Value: 3.94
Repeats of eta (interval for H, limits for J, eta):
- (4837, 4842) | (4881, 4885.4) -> 3.92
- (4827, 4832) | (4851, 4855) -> 4.09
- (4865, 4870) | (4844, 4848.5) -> 3.87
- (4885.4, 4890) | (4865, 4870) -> 3.91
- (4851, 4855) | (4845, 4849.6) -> 4.05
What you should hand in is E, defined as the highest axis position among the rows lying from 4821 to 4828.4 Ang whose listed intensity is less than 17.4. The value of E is 4821.19 Ang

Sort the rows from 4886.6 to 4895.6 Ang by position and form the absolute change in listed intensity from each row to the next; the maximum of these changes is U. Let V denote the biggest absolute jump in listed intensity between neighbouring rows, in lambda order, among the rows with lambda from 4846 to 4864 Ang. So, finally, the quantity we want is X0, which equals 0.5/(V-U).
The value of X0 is 2.38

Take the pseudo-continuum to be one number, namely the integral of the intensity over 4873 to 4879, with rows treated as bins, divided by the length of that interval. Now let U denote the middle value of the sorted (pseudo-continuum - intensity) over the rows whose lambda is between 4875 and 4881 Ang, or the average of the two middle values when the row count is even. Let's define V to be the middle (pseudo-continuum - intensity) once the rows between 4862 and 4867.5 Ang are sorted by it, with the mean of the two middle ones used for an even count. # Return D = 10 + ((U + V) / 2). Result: 10.3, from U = -0.1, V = 0.6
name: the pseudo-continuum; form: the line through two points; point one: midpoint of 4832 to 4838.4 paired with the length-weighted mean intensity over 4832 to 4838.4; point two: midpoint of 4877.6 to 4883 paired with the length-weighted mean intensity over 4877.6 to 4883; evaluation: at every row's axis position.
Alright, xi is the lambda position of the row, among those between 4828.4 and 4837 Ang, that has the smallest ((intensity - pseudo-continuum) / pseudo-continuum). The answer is 4835.64 Ang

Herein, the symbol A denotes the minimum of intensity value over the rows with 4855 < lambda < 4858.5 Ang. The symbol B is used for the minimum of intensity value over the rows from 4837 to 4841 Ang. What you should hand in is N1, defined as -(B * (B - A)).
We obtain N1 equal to -0.5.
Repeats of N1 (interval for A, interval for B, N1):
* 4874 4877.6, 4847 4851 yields 6.3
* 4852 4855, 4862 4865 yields 0.3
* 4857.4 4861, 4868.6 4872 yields 4.4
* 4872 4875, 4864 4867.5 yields 2.9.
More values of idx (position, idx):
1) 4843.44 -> 18.1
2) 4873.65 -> 14.65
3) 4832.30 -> 18.43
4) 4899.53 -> 17.6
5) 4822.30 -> 18.24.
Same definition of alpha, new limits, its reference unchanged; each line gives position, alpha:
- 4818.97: -4.2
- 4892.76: -3.0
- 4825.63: -1.5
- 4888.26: -3.3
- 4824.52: 0.0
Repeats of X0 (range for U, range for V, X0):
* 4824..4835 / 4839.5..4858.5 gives 0.57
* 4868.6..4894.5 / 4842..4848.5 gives -0.94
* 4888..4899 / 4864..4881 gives 0.34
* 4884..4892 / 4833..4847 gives 0.57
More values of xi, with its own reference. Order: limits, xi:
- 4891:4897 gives 4891.64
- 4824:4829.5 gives 4824.52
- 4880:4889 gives 4881.51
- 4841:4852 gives 4844.56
